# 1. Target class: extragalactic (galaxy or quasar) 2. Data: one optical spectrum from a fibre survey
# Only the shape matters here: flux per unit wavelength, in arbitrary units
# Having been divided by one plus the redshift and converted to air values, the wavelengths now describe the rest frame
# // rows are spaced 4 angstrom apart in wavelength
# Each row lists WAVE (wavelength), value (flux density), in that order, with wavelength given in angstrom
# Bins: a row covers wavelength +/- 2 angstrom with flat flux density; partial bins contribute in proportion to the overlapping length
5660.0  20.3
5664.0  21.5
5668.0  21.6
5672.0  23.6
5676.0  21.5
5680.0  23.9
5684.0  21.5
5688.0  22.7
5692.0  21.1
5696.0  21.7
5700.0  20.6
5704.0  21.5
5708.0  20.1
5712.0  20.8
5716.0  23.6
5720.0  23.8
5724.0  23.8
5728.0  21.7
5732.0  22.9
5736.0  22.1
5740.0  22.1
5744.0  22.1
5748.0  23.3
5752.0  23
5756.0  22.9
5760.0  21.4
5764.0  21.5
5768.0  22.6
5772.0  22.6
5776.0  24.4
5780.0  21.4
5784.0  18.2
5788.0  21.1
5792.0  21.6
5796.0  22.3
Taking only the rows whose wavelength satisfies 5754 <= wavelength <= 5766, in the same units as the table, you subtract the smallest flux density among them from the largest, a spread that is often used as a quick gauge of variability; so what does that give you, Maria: 1.5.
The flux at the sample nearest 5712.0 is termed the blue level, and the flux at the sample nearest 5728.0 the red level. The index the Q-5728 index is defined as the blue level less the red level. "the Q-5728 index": -0.9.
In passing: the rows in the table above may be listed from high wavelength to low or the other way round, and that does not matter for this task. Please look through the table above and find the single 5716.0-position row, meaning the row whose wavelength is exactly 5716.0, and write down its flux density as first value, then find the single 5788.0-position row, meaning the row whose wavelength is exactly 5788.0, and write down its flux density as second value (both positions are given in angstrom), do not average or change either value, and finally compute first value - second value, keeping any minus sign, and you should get 2.5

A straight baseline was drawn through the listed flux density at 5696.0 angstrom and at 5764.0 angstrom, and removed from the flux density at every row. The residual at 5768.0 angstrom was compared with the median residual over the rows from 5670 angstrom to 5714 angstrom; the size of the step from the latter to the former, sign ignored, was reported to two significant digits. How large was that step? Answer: 1.3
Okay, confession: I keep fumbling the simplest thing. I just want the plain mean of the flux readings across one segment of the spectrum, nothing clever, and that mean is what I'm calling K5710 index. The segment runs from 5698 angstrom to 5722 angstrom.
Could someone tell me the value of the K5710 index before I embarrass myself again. 21.7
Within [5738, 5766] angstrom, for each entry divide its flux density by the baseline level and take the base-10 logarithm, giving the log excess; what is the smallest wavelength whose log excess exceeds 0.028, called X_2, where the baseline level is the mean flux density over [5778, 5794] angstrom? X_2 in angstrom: 5740.0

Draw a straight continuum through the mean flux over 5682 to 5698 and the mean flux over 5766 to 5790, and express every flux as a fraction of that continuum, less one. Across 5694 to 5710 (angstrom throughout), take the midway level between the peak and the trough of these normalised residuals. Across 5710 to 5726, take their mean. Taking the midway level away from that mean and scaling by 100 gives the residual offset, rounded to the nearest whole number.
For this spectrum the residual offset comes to 10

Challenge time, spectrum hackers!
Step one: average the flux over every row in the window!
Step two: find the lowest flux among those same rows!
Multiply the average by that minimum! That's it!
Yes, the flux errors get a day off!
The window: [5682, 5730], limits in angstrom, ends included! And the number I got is 440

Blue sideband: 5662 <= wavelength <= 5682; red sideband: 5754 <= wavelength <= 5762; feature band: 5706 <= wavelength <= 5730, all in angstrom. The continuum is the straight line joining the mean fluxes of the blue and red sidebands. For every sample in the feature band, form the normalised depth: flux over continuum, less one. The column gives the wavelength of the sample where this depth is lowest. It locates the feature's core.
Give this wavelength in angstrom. 5708.0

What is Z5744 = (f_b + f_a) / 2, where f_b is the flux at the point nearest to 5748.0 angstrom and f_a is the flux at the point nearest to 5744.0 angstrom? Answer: 22.7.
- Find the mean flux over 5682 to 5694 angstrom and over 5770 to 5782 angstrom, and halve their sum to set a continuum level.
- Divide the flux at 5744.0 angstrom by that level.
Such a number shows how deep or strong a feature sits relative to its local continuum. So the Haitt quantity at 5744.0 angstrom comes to 0.99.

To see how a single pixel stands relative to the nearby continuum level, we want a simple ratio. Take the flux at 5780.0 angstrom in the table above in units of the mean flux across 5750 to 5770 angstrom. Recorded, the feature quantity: 0.96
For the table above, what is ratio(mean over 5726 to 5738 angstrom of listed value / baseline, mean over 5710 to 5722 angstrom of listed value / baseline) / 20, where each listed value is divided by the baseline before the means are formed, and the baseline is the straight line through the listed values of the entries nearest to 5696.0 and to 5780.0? 0.0490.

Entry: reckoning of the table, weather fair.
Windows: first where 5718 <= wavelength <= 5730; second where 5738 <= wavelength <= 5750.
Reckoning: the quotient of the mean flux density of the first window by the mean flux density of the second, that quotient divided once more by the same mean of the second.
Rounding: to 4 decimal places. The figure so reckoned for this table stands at 0.0456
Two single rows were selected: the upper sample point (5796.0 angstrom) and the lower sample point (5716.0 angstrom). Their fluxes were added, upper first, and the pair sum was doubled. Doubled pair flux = 91.8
